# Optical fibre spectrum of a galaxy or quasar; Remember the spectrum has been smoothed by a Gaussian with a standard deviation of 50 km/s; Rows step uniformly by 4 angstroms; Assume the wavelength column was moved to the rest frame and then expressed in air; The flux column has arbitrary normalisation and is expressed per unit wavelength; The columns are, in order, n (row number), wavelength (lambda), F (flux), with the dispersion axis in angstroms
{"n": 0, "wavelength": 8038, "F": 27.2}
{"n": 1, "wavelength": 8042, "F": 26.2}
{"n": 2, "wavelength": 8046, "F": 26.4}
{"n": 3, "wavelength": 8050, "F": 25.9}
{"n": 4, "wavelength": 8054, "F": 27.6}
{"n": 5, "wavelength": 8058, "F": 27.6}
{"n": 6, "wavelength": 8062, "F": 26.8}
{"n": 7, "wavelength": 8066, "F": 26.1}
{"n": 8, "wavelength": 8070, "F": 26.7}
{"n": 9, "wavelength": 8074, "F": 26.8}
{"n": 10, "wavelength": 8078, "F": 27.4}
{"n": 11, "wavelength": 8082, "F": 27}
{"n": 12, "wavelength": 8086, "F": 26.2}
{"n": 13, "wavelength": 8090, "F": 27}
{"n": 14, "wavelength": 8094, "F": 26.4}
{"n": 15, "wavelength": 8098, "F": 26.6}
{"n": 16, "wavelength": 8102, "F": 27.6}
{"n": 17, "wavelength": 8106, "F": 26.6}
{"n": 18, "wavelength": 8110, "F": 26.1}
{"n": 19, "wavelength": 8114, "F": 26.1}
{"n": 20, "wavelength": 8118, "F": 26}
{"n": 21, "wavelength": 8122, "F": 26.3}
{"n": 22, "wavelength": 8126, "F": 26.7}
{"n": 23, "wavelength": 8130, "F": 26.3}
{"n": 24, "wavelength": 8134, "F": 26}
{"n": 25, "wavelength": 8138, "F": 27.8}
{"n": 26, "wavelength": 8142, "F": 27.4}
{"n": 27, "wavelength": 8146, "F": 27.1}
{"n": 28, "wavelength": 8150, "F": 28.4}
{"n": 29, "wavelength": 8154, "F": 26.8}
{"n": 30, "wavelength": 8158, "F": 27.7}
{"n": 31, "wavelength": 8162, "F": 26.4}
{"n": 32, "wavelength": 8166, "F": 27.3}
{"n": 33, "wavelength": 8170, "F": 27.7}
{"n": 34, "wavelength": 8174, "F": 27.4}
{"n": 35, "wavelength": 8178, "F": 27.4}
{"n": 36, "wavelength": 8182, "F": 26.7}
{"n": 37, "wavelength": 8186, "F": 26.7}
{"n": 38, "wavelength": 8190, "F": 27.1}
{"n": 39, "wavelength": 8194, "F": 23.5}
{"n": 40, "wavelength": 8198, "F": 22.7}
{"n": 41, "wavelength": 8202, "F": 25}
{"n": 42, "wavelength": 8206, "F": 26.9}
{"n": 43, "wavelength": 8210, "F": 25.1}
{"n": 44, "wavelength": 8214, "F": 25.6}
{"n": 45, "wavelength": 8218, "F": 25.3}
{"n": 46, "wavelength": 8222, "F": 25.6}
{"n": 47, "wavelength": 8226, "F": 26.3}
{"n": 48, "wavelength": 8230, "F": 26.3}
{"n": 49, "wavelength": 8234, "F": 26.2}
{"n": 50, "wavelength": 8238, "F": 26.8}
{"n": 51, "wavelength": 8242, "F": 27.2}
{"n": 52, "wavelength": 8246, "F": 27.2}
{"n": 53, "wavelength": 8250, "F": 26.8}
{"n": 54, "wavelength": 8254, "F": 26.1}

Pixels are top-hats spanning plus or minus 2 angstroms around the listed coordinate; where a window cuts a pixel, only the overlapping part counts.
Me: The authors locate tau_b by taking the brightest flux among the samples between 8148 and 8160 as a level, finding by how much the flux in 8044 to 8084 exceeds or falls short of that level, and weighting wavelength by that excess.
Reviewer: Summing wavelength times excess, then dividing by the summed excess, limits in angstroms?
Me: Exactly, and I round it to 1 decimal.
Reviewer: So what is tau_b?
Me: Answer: 8062.9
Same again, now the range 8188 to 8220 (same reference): 8203.5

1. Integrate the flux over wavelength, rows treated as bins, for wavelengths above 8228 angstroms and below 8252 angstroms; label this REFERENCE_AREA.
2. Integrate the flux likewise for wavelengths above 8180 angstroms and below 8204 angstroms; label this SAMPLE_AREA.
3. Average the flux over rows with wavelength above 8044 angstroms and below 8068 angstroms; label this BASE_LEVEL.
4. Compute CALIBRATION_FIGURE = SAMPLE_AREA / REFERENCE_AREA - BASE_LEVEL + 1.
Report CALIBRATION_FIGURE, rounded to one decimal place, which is -24.8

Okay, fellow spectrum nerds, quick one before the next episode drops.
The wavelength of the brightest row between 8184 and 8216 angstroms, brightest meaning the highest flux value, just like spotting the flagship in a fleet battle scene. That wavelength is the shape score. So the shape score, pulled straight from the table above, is 8190 angstroms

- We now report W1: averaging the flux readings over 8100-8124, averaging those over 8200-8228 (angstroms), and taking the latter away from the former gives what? 0.8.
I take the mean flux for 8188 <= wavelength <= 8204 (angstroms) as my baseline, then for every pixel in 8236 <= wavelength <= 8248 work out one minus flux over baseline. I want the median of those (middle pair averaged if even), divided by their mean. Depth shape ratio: 1.05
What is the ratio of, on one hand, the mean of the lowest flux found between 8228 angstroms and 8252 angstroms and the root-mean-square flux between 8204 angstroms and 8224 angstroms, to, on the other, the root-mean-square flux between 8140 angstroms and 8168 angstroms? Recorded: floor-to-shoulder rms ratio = 0.95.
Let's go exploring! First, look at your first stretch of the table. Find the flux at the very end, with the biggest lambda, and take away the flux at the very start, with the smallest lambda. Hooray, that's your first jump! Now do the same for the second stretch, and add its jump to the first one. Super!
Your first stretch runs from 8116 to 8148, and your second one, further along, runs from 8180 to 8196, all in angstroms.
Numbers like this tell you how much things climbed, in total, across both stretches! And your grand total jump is -2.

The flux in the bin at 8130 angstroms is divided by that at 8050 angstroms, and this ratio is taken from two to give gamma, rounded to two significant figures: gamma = 0.98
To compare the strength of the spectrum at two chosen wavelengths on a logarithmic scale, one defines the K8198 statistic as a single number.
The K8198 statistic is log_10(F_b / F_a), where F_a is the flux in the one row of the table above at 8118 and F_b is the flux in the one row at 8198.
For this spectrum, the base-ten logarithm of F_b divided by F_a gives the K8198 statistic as -0.059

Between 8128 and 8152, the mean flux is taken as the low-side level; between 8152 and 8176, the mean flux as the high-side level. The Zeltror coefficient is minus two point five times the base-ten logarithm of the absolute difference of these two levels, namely 3.3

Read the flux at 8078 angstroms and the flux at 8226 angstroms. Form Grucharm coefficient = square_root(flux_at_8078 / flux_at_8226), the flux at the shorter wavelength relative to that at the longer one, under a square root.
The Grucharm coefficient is 1.02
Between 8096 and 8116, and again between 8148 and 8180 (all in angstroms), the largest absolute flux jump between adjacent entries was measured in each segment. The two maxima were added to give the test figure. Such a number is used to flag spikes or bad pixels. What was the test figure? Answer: 2.6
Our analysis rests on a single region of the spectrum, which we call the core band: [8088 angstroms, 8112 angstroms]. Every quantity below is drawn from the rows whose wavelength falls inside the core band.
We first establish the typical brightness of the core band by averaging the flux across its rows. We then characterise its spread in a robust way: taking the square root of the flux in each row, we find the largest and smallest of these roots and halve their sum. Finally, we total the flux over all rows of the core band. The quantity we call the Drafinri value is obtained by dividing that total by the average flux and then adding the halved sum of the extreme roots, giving 11.2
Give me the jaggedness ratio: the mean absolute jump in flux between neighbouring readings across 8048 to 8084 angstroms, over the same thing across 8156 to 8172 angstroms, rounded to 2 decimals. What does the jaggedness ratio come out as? 0.71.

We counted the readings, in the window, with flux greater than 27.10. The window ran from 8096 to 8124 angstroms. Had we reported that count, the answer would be 1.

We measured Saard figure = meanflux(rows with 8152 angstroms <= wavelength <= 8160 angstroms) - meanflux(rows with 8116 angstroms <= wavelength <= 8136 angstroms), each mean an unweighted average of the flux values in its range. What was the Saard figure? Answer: 1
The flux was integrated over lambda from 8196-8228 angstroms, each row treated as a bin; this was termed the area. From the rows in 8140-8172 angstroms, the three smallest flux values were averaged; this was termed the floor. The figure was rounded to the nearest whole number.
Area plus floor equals 837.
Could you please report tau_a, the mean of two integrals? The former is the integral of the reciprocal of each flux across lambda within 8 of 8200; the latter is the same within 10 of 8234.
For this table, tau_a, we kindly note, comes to 0.70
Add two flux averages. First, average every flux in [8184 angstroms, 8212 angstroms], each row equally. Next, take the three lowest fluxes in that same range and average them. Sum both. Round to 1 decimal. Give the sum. 49.0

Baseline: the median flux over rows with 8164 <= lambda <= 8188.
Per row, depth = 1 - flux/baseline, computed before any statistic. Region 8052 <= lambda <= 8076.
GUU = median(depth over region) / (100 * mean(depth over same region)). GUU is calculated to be 0.013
